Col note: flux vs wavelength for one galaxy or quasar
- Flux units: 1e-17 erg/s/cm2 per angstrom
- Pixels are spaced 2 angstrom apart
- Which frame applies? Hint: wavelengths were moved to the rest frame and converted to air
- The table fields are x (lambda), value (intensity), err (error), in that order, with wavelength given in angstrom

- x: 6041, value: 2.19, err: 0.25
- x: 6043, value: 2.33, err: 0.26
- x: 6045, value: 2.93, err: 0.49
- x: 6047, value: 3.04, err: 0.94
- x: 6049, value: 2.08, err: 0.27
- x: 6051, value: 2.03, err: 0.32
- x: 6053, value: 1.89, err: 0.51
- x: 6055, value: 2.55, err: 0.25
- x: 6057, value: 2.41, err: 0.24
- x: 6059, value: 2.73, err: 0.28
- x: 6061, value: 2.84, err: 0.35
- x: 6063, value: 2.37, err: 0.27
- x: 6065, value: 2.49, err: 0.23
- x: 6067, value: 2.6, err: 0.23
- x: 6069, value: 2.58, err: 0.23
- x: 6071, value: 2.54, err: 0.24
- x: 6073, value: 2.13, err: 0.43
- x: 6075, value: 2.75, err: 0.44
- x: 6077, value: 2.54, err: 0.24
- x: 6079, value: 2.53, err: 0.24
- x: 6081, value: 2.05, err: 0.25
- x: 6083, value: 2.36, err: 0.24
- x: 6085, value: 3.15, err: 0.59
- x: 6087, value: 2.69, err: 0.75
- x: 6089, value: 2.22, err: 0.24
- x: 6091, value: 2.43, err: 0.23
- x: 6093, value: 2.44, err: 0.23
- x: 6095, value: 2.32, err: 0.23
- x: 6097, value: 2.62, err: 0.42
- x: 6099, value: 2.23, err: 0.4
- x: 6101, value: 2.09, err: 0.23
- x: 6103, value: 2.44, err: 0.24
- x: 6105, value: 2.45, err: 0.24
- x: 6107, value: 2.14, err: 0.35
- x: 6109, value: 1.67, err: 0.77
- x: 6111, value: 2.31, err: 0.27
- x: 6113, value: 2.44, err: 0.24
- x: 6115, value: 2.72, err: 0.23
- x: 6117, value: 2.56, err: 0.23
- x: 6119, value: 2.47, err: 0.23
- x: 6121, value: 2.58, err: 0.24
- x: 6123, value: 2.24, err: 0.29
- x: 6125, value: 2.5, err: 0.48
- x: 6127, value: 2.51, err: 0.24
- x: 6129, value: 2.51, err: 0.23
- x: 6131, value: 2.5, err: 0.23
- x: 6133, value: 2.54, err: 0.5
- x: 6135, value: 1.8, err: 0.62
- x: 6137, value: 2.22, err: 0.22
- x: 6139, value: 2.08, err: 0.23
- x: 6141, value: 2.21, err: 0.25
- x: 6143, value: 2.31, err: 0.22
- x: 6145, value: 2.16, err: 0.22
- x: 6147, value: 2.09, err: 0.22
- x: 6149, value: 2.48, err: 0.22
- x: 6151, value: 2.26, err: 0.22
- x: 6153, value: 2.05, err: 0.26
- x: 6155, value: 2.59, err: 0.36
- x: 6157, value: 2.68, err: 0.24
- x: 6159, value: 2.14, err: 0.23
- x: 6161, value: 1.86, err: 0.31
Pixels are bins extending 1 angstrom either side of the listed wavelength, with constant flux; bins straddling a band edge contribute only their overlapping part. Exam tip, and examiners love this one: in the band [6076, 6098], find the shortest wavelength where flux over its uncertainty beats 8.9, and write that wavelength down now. 6077 angstrom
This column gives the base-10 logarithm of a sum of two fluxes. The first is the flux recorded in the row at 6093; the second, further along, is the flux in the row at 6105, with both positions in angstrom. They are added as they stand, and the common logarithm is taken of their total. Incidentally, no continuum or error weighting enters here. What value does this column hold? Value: 0.689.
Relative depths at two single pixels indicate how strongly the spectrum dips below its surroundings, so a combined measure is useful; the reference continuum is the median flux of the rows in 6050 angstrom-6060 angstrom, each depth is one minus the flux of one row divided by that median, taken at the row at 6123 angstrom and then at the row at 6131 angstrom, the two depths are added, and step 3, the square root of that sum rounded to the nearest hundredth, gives 0.18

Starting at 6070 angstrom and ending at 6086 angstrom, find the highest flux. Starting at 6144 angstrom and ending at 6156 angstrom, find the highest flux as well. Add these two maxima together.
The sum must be 5.7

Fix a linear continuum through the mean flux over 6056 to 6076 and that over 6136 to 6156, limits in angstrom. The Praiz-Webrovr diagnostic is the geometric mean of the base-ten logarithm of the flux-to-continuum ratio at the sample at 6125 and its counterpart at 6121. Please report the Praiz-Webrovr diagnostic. 0.037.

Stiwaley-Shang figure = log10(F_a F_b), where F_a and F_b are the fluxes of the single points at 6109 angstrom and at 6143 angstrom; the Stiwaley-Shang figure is 0.59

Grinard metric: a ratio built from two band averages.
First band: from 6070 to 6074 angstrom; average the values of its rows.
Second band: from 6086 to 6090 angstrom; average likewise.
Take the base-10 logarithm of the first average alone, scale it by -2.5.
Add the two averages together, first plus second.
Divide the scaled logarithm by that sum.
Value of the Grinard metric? -0.192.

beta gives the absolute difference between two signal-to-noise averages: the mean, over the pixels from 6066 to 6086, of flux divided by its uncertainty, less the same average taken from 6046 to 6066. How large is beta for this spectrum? 1.0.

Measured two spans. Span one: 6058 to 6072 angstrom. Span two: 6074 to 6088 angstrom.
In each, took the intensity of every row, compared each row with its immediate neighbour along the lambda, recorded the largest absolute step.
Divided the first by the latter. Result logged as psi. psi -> 0.59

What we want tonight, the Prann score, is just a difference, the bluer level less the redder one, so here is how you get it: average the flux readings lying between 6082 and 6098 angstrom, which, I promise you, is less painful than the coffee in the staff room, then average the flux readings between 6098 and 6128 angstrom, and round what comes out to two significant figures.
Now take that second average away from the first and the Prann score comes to 0.17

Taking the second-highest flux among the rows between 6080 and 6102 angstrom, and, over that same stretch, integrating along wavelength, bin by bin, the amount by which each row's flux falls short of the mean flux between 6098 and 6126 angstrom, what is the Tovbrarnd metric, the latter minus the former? -4.3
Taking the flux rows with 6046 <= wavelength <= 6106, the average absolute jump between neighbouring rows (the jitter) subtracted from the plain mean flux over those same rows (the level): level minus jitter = 2.16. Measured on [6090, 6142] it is 2.12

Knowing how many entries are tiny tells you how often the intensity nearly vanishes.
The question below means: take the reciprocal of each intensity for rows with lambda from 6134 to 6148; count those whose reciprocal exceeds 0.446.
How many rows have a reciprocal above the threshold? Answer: 6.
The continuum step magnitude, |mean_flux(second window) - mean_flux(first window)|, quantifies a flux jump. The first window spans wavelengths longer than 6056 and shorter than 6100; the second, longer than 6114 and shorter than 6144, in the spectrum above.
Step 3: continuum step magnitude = 0.12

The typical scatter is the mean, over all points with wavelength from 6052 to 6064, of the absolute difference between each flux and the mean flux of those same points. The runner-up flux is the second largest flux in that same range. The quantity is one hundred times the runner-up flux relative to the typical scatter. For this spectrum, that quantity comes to 1130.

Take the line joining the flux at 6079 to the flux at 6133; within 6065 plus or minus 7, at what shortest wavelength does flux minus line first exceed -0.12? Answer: 6059 angstrom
